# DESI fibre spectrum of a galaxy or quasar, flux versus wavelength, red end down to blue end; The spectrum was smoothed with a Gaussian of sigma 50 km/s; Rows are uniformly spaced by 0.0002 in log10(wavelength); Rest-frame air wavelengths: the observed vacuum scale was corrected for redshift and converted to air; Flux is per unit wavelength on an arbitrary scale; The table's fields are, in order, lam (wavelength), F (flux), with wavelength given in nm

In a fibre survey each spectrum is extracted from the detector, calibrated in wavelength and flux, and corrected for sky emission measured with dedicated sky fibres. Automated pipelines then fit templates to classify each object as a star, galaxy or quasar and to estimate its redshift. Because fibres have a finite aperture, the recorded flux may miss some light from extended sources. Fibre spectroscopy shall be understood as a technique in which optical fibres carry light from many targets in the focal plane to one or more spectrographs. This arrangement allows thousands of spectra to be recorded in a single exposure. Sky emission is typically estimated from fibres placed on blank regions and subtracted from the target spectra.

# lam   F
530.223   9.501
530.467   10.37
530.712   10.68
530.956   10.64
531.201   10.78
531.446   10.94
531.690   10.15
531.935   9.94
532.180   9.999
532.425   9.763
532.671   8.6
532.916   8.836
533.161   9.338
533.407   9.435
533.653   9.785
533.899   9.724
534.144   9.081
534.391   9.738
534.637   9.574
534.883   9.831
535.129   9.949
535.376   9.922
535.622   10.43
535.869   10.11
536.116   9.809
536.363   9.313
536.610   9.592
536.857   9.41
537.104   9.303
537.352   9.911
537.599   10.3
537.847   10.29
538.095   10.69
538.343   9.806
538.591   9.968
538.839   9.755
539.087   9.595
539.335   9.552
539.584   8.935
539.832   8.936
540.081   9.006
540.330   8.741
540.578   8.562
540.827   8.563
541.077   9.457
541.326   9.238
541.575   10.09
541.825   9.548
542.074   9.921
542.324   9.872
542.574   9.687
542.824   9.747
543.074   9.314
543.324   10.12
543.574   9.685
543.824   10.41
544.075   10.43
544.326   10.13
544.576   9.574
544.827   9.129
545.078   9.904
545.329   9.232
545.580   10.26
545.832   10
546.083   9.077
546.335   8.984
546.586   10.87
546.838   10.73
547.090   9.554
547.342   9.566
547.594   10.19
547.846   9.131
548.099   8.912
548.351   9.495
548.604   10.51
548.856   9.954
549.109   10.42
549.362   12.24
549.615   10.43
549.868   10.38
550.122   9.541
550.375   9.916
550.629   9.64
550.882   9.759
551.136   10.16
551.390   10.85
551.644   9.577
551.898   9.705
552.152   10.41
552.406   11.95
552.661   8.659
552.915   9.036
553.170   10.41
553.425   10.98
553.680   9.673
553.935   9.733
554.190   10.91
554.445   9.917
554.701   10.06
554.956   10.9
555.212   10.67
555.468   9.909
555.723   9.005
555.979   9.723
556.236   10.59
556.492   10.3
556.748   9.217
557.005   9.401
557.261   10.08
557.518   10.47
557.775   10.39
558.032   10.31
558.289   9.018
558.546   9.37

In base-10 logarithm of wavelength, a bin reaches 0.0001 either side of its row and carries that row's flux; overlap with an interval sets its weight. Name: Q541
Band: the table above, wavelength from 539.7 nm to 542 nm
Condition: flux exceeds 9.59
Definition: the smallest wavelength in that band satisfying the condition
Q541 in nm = 541.575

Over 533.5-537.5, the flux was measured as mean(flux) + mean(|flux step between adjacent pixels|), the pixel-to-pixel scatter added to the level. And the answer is 10.0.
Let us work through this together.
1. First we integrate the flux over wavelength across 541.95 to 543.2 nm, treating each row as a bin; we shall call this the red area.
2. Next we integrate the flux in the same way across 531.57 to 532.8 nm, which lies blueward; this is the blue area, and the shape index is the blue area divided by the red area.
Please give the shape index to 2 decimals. 0.98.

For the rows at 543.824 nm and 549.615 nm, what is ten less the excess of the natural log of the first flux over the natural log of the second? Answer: 10.0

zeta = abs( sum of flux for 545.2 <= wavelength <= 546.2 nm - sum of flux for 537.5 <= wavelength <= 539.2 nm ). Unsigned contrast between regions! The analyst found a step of 32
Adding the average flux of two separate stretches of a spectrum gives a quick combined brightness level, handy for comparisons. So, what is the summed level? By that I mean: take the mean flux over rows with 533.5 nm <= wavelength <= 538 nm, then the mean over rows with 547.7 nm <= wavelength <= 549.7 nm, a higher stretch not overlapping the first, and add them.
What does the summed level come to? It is 19.92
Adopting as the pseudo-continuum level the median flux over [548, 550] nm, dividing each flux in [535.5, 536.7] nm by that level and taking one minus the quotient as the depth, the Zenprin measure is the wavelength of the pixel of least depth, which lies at 535.622 nm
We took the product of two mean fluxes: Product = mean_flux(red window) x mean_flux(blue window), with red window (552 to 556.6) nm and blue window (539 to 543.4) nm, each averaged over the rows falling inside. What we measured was 95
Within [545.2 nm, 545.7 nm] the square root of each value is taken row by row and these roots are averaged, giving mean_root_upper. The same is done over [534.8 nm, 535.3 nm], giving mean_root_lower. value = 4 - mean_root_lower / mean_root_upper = 2.99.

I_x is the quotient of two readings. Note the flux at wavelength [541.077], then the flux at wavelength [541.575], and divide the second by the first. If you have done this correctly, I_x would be 1.07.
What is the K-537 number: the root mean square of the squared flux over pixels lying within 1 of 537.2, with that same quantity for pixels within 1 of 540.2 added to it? 179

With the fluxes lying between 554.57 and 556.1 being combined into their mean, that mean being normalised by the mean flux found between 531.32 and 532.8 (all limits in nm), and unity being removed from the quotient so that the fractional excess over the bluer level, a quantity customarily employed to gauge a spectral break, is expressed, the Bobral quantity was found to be 0.015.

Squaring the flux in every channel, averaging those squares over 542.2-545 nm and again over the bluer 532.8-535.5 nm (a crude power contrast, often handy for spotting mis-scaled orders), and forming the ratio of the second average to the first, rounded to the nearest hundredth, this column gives 0.95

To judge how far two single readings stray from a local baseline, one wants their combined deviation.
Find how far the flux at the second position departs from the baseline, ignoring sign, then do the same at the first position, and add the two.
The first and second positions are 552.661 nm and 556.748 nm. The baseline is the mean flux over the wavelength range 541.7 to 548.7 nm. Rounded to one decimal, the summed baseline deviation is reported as 1.7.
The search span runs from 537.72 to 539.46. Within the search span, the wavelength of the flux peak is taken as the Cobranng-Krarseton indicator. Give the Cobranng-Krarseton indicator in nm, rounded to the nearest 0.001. 538.095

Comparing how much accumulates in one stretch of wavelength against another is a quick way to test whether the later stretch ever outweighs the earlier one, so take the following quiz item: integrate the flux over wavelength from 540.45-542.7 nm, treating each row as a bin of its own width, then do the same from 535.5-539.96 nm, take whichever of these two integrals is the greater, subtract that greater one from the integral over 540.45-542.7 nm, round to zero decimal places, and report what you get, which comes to -22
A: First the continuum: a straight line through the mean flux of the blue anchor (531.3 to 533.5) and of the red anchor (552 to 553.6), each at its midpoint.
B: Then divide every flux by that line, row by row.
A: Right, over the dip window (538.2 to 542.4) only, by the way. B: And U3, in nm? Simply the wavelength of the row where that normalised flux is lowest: 540.827 nm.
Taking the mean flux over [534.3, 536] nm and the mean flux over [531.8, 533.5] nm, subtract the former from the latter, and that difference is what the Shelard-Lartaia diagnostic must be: -0.52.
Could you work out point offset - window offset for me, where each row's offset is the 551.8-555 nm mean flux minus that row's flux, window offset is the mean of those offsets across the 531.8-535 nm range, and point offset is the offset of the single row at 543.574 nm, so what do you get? -0.2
